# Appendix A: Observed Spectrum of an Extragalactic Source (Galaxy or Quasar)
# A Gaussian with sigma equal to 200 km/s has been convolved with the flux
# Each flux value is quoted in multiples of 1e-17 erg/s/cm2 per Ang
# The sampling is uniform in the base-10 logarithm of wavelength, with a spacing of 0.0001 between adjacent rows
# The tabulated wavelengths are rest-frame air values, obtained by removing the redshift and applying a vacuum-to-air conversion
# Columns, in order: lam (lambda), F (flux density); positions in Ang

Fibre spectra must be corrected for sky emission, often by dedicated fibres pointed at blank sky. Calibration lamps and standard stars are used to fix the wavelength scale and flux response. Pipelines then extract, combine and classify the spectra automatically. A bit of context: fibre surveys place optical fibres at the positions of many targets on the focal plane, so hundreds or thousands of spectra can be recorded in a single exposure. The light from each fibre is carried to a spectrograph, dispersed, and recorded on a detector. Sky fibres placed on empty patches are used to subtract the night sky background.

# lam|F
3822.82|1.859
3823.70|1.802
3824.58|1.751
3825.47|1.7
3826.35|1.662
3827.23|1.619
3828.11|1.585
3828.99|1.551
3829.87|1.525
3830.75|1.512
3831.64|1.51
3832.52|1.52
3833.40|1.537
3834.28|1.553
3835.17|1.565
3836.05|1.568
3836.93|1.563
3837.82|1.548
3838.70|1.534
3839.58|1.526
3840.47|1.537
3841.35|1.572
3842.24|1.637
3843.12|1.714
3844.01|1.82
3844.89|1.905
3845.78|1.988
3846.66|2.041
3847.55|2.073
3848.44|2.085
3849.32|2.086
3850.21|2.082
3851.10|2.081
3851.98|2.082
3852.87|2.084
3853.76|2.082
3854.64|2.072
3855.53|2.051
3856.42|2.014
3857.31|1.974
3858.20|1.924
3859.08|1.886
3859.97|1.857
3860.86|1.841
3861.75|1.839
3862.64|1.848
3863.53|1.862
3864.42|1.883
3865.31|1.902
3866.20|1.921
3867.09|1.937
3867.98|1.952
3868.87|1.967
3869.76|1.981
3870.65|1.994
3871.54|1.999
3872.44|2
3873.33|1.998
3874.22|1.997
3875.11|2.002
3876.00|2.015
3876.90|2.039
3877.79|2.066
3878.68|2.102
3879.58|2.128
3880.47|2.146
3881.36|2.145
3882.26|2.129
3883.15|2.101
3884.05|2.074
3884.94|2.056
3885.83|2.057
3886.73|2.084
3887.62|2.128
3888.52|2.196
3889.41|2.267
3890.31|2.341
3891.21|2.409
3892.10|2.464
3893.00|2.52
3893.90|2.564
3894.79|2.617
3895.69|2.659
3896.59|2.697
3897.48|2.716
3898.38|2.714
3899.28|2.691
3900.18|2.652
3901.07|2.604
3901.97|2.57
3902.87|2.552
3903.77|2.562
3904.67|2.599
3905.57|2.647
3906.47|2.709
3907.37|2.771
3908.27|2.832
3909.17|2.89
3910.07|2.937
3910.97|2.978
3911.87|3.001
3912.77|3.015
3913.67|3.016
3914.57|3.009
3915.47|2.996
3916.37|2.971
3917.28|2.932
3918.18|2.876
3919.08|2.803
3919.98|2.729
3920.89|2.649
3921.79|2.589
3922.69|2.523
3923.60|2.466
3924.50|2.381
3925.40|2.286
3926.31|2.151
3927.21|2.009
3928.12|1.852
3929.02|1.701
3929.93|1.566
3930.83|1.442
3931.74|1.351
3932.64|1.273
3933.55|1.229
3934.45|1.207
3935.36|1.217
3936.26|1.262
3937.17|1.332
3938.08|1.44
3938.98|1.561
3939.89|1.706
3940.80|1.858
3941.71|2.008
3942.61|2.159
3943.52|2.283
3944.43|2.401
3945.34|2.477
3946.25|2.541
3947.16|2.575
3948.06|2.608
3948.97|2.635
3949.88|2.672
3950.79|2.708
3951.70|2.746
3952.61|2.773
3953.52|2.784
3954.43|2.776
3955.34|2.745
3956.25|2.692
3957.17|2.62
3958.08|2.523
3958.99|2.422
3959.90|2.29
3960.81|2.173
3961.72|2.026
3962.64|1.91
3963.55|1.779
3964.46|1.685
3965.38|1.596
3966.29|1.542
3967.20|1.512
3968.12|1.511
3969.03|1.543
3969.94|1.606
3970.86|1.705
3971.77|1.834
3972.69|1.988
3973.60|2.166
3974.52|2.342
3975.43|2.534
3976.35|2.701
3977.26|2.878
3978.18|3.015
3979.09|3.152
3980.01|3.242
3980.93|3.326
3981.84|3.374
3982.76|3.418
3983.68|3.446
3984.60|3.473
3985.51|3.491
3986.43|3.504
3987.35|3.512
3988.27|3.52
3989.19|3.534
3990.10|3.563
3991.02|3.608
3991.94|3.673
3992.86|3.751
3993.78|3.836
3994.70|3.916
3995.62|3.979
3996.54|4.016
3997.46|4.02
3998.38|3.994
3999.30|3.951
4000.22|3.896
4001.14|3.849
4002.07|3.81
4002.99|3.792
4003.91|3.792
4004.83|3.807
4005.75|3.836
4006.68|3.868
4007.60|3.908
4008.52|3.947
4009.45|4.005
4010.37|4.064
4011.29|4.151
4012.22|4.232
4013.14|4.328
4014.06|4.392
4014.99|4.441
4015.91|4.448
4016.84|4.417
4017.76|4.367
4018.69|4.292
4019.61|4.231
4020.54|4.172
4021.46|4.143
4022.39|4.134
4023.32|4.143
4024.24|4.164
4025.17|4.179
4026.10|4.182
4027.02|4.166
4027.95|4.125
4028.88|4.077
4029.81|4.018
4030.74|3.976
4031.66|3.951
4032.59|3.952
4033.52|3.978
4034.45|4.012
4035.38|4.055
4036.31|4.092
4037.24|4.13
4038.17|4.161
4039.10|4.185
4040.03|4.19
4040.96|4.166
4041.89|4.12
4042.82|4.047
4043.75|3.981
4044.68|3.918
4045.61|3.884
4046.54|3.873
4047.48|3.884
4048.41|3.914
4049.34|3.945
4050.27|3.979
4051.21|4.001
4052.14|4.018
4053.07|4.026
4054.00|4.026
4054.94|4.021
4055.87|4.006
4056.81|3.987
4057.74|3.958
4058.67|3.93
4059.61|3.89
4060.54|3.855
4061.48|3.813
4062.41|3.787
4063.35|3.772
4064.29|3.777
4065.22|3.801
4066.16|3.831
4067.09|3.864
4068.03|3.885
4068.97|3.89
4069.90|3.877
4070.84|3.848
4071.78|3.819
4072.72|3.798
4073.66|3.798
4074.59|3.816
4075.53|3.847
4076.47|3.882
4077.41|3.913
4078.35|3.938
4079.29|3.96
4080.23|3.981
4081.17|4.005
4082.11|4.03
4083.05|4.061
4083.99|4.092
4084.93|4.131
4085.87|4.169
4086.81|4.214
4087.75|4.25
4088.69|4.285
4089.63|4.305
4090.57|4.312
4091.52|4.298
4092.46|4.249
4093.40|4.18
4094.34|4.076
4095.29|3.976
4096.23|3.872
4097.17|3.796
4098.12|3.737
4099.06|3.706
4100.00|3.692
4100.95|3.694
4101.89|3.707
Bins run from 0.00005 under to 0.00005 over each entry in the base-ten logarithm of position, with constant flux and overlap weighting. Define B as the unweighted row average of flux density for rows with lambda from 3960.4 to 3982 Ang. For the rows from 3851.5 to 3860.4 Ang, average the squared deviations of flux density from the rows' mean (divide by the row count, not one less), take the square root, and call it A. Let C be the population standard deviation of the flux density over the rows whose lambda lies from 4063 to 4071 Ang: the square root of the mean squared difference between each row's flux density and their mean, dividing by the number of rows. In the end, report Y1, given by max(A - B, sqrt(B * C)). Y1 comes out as 0.31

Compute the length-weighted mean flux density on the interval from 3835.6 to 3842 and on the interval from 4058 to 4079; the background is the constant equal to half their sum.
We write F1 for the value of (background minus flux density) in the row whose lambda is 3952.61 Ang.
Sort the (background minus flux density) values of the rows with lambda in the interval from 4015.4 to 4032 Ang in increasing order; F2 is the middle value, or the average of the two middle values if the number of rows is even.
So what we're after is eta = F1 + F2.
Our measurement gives -1.5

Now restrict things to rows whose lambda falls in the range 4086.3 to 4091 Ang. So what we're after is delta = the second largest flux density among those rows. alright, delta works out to 4.305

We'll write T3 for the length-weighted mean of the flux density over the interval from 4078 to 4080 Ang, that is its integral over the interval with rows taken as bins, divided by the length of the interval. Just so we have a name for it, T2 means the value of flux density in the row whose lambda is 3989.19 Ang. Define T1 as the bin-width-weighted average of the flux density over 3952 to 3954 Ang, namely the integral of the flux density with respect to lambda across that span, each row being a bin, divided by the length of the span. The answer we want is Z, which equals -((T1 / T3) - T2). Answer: 2.8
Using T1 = 2.8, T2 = 3.534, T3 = 4.0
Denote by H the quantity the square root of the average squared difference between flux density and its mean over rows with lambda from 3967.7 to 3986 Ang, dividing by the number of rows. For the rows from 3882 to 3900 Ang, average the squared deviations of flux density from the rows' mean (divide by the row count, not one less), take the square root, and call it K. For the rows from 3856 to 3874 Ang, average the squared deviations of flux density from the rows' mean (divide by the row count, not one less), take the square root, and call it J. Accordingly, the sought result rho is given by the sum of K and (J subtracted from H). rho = 0.9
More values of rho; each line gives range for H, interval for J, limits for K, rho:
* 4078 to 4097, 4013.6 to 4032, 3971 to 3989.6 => 0.5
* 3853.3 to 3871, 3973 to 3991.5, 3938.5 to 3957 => 0.0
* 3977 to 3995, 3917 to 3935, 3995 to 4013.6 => -0.2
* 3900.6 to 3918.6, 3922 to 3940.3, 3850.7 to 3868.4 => -0.2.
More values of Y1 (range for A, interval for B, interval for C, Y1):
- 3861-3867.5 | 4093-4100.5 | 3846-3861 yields 0.57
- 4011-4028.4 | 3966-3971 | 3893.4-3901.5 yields 0.28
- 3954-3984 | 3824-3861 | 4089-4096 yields 0.46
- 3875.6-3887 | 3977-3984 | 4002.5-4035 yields 0.78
